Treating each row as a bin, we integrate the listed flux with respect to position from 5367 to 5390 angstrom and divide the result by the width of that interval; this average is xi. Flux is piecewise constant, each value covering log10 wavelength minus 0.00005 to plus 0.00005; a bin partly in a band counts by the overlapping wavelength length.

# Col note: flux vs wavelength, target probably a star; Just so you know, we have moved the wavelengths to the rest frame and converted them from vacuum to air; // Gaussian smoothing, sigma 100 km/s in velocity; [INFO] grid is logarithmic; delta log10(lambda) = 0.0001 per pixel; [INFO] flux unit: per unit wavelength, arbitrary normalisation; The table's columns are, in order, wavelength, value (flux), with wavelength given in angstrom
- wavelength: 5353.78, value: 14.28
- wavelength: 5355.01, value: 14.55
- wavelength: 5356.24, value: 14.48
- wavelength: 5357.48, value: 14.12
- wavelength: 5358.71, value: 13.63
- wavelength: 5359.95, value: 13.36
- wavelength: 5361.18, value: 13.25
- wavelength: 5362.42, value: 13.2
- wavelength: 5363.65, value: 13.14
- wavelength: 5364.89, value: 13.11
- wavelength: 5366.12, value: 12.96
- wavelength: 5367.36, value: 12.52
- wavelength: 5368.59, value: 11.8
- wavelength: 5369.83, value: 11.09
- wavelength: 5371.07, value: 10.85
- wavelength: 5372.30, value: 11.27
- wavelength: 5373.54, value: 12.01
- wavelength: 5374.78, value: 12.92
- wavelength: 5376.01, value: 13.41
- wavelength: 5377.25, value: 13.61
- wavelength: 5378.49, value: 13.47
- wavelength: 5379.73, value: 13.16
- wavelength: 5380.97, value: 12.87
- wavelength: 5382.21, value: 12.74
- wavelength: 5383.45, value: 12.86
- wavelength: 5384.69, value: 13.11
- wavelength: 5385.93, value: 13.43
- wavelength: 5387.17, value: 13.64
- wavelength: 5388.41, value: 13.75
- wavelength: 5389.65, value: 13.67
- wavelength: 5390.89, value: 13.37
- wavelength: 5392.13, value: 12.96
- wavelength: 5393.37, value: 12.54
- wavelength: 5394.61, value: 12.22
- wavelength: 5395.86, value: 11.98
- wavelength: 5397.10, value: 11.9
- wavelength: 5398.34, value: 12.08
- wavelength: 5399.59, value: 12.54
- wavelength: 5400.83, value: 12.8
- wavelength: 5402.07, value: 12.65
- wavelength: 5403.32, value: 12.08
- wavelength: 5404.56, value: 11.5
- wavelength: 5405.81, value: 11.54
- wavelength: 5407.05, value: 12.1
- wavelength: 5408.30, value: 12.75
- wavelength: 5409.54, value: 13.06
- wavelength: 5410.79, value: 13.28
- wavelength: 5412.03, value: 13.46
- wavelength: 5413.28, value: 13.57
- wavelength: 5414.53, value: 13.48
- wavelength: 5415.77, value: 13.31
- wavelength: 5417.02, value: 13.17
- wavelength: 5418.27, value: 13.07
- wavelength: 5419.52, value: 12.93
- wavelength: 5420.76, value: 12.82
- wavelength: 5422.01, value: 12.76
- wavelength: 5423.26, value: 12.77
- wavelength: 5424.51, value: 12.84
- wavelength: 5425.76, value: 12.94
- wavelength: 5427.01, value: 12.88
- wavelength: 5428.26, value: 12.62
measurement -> 12.7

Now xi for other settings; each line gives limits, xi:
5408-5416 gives 13.3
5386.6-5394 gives 13.3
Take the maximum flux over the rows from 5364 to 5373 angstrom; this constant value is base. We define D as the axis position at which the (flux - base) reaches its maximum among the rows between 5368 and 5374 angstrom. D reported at 5373.54 angstrom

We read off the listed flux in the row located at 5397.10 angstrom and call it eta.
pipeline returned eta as 11.9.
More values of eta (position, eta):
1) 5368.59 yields 11.8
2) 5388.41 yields 13.75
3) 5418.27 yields 13.07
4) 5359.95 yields 13.36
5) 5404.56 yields 11.5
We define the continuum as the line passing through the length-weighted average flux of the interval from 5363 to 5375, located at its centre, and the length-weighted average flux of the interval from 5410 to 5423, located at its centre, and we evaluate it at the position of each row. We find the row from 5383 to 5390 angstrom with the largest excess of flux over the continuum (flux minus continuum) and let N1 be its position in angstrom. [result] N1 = 5388.41 angstrom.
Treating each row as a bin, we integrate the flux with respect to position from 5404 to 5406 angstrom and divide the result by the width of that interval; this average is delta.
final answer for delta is 11.5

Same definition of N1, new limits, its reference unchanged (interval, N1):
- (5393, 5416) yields 5413.28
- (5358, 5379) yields 5358.71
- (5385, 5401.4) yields 5388.41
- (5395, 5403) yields 5400.83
